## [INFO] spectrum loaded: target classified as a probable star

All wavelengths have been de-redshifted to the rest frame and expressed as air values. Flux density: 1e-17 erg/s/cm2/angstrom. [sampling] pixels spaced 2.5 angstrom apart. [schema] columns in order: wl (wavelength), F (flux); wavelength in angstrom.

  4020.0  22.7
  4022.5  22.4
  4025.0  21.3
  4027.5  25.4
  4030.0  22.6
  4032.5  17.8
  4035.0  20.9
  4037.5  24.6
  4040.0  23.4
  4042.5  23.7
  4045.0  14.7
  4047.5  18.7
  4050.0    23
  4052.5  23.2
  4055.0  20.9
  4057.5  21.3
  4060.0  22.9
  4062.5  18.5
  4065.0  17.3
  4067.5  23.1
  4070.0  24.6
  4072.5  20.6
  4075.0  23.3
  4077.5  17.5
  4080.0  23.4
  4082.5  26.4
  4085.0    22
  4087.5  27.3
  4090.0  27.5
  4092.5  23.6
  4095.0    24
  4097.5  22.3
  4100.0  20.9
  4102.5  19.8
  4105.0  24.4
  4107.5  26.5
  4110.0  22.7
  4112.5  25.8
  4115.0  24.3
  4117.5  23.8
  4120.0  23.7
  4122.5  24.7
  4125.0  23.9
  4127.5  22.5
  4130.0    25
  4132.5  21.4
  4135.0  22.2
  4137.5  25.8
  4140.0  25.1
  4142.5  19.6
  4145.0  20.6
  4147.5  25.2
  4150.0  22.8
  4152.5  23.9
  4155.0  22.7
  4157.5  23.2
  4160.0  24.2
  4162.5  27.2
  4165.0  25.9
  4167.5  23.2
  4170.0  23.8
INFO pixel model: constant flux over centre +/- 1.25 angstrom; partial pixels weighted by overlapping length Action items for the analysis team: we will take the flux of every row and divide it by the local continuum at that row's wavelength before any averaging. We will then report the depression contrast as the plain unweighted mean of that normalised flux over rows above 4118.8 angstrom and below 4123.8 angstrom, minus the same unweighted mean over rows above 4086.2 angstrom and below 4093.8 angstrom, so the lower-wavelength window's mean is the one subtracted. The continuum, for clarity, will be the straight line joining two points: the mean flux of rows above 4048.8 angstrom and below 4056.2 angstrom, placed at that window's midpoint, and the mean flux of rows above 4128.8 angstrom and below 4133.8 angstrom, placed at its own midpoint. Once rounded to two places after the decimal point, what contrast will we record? -0.10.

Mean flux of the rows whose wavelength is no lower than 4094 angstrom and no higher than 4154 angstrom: 23.4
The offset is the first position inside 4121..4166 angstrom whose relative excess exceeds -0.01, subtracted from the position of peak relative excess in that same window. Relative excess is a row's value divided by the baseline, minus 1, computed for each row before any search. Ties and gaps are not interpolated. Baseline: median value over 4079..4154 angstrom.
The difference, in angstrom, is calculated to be 40.0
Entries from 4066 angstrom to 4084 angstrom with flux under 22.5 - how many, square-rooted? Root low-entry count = 1.4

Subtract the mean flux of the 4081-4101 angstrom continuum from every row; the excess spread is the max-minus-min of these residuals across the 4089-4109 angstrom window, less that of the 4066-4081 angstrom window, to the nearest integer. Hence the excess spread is 1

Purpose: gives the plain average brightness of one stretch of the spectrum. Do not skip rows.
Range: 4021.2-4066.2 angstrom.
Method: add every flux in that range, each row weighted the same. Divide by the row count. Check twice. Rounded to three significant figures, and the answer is 21.3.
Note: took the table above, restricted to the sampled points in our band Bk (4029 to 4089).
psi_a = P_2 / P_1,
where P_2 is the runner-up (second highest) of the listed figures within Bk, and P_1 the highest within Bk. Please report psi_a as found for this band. 0.967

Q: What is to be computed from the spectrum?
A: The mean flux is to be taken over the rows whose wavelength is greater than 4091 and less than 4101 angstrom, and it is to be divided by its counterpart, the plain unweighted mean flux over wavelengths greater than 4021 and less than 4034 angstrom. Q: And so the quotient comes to 1.04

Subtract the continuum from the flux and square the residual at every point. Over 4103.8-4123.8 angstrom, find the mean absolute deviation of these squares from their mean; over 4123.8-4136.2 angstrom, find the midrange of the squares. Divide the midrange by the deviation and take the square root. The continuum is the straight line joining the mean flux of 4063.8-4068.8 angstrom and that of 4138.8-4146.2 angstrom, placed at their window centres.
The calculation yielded 0.96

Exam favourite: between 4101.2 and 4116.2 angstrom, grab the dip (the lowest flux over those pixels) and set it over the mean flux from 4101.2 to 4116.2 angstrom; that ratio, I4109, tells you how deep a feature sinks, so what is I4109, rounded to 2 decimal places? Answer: 0.83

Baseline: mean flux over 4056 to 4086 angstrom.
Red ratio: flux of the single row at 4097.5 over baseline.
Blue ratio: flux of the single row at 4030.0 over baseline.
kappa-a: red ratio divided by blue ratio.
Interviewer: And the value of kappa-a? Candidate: 0.99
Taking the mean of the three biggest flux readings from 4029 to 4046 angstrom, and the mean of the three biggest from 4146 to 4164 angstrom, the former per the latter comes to 0.94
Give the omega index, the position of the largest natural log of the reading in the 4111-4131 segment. 4112.5 angstrom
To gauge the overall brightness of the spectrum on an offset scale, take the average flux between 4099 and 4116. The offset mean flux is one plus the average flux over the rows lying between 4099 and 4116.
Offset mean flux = 24.5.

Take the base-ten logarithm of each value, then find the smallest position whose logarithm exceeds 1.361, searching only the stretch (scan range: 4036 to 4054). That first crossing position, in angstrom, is 4037.5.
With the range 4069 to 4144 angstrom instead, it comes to 4070.0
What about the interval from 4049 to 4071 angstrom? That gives 4050.0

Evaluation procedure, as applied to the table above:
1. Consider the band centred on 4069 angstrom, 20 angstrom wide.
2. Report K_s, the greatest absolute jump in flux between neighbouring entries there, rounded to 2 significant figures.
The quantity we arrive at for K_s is 5.8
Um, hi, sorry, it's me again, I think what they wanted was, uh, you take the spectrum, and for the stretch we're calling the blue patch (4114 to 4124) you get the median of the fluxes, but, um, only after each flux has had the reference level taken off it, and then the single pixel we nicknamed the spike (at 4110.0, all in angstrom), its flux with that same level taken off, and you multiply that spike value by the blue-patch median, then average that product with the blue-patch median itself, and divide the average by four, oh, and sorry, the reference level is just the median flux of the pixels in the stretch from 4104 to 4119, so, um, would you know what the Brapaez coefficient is 0.024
